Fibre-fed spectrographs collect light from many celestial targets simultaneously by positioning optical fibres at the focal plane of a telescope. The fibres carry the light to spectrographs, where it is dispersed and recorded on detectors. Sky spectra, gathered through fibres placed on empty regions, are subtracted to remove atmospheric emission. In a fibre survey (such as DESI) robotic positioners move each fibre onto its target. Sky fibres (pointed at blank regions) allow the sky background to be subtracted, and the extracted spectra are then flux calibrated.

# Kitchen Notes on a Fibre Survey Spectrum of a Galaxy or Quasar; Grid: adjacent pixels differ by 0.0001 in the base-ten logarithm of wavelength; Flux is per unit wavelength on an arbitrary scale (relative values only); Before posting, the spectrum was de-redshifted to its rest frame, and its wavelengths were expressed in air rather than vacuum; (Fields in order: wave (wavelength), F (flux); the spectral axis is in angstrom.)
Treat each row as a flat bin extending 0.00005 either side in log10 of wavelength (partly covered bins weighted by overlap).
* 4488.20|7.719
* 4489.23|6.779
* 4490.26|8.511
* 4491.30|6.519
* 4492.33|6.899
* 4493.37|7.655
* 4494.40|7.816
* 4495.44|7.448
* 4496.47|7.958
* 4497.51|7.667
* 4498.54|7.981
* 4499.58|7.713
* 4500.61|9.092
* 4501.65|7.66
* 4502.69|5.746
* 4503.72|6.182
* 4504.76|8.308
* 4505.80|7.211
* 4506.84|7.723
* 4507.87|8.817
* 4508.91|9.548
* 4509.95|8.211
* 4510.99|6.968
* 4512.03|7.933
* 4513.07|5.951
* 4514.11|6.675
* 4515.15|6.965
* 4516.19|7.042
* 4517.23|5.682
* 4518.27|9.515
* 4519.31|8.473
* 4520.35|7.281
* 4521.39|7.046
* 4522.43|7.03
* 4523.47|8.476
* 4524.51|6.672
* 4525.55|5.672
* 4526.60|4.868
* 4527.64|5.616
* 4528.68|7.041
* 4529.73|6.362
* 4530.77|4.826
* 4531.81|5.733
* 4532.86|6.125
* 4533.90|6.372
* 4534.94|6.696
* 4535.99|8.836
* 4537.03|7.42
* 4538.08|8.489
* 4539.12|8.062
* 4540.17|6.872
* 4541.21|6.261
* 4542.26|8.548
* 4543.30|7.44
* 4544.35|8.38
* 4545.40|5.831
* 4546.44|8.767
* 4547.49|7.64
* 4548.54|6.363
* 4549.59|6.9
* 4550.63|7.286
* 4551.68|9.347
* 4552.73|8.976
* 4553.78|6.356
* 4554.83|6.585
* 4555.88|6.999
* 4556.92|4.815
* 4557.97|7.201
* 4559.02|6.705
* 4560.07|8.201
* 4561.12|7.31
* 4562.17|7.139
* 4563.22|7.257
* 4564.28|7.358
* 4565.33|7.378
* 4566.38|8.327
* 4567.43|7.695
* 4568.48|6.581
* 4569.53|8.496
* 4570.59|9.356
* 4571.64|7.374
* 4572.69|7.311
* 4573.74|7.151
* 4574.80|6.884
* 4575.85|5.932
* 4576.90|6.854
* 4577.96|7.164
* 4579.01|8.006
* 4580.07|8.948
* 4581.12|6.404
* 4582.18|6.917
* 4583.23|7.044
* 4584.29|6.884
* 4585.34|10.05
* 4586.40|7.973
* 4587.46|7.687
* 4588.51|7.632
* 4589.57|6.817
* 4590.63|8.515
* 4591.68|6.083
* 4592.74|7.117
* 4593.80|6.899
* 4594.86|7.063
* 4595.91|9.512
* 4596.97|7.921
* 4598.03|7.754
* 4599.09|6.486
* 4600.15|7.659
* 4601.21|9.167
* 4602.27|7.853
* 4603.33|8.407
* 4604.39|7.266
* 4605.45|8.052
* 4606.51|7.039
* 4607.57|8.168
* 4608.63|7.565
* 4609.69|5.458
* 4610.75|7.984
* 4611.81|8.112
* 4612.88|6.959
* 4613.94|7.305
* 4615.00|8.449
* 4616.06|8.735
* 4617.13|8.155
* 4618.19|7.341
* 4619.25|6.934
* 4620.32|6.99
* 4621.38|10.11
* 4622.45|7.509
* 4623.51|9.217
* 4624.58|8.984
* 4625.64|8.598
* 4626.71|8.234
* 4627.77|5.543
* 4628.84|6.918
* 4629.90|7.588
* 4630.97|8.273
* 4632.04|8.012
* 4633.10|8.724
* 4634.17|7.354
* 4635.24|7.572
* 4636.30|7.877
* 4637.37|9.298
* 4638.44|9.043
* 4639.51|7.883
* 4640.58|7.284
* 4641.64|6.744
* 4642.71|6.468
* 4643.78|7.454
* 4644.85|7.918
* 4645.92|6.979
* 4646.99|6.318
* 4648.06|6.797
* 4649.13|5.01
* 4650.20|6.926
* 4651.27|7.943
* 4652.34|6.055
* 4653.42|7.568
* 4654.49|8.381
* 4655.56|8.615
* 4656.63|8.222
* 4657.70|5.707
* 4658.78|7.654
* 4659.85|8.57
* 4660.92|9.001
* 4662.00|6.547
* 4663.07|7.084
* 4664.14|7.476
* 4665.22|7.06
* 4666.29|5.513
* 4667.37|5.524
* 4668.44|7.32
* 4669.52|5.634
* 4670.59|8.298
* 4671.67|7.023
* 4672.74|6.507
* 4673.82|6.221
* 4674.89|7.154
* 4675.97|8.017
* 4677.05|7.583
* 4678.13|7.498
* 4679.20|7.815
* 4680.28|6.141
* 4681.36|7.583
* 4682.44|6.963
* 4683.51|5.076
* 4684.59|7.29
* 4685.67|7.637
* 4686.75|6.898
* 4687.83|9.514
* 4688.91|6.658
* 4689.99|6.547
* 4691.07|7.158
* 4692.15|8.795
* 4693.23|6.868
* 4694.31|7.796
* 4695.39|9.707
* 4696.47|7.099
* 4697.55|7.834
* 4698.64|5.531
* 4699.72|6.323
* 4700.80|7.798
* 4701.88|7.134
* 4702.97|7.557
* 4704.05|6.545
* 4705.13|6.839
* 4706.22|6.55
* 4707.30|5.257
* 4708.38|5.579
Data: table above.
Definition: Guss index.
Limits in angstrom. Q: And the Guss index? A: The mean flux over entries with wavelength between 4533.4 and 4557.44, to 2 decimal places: 7.36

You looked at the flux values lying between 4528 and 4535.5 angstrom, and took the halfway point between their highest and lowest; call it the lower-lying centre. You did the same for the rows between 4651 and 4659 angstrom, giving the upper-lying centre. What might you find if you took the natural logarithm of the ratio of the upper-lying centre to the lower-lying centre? 0.19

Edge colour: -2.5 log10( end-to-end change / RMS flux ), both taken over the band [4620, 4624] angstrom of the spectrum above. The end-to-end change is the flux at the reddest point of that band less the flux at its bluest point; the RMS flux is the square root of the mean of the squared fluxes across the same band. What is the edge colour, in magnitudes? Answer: 1.5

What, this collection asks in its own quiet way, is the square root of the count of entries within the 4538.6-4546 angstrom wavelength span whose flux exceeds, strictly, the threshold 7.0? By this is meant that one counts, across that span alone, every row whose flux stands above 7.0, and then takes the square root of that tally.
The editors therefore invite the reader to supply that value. 2.00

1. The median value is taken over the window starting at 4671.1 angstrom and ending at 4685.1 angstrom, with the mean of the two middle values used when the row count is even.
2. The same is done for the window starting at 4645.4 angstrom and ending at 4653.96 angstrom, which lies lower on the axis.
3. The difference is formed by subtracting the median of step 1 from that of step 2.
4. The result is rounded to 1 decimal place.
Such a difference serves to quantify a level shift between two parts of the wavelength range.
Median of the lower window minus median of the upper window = -0.3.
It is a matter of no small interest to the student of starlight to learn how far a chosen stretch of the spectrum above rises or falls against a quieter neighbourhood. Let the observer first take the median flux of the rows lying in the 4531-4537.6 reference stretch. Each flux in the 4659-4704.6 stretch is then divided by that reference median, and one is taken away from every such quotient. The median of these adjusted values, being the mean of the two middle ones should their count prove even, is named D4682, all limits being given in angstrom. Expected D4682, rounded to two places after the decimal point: 0.09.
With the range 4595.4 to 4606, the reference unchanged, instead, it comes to 0.21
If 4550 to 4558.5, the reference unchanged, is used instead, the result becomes 0.09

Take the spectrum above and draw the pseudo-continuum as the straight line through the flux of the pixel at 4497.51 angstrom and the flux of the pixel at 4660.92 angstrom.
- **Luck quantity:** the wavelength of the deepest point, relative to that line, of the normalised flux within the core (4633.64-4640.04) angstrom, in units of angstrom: 4634.17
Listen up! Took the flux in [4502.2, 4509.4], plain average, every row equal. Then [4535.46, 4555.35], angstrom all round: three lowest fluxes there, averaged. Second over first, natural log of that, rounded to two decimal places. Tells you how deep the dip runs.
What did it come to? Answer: -0.22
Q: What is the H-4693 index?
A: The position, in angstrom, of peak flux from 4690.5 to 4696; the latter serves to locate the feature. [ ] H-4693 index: 4695.39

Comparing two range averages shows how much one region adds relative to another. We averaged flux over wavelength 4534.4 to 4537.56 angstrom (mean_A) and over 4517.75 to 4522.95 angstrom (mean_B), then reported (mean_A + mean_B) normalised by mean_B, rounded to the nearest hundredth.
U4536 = 1.97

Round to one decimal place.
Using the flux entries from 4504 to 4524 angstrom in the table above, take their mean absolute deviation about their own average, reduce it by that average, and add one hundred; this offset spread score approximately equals 93.3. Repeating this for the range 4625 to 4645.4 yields 93.0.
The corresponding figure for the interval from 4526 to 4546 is 94.2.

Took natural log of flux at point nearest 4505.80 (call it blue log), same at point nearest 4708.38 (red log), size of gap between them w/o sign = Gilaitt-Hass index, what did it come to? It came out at 0.26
